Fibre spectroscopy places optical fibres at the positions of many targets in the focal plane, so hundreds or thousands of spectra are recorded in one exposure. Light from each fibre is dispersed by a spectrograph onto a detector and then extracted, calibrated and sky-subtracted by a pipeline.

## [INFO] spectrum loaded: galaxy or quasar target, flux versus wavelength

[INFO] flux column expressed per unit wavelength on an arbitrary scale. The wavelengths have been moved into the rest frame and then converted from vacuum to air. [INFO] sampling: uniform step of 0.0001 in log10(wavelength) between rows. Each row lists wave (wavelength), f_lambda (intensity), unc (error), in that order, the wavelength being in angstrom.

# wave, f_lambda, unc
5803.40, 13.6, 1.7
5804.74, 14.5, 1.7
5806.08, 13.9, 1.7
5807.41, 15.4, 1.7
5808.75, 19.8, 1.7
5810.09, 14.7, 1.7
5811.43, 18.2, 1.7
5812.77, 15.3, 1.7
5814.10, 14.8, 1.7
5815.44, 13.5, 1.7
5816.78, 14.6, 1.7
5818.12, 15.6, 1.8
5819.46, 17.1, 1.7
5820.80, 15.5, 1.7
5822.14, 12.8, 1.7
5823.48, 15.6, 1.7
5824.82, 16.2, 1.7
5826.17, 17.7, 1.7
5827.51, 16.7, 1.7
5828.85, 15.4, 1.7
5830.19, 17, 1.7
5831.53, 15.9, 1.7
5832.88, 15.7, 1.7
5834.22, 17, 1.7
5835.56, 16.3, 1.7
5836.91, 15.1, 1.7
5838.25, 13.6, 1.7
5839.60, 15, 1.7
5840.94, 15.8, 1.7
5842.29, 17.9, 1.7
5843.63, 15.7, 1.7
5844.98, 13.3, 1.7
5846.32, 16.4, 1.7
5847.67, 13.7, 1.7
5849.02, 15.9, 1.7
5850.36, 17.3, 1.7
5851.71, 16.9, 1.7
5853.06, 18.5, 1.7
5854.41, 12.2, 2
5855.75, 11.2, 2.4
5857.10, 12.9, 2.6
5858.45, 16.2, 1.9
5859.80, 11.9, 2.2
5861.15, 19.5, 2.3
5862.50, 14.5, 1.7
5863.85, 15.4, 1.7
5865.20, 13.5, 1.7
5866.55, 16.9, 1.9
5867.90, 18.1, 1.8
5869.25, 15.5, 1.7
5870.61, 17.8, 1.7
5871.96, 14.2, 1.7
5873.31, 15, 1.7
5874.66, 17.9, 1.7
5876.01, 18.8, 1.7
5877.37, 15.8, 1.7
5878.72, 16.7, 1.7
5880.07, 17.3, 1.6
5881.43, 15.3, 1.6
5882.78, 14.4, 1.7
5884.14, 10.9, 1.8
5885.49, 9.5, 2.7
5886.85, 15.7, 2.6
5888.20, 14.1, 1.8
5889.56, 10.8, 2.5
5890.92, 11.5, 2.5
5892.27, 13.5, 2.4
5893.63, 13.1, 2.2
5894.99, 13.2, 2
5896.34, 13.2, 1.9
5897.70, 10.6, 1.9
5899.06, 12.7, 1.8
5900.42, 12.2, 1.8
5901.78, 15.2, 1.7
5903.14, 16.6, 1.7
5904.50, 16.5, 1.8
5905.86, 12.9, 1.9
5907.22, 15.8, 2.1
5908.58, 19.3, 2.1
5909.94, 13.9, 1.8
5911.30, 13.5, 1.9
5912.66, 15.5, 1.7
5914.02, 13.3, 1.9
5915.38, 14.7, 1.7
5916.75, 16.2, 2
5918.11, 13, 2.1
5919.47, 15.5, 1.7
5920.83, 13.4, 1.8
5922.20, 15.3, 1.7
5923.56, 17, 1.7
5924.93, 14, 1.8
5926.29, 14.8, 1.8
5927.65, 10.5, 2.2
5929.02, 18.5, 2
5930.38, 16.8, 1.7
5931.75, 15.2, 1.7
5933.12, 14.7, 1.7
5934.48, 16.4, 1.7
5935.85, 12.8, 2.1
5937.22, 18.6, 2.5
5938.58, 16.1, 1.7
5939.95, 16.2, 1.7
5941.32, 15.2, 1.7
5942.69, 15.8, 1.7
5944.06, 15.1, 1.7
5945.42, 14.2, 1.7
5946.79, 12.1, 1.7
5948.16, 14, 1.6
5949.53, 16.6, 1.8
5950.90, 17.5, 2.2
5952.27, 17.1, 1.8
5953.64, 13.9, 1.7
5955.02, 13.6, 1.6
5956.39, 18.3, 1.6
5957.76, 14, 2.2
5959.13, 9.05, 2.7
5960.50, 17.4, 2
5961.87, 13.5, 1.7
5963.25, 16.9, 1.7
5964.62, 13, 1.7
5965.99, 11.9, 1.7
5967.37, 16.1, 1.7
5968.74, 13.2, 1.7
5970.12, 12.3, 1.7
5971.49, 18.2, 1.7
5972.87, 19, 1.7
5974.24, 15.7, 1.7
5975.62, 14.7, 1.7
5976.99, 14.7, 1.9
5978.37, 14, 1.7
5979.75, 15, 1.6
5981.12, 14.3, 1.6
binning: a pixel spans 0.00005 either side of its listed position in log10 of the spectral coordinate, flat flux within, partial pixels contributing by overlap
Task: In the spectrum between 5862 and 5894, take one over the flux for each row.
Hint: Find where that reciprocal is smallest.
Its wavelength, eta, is 5876.01 angstrom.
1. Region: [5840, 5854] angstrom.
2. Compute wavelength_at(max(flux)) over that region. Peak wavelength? 5853.06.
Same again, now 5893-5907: 5903.14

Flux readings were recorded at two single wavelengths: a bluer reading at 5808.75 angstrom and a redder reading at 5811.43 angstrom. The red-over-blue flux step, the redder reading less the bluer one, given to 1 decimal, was -1.6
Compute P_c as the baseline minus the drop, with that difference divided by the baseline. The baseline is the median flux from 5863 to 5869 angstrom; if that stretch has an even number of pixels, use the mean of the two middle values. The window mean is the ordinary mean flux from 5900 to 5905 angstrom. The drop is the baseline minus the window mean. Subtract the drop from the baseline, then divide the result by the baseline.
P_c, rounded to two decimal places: 0.94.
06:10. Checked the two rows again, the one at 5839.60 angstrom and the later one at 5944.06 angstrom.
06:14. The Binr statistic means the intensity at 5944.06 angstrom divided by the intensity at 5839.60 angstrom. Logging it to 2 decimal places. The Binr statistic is 1.01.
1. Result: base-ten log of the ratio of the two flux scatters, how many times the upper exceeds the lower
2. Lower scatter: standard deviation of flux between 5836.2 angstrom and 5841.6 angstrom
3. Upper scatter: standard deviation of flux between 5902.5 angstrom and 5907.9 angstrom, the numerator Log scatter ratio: 0.28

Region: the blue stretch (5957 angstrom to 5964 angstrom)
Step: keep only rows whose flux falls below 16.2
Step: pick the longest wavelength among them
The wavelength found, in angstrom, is 5961.87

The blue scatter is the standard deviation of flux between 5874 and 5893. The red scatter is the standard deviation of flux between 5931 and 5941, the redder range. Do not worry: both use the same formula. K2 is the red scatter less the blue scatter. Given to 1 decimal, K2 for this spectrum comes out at -1.1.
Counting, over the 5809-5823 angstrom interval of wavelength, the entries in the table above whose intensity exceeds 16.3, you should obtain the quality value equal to 2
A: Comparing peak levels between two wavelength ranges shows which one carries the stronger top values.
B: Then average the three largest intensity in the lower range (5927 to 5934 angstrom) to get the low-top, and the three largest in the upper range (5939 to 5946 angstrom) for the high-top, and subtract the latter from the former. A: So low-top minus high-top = 1.1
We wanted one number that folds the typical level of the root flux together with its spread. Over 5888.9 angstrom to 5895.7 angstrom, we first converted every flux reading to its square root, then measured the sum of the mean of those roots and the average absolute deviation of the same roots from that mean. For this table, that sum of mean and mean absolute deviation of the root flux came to 3.67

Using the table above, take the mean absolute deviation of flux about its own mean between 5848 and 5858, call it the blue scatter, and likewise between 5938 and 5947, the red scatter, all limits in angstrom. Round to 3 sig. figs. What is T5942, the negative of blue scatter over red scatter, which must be -2.40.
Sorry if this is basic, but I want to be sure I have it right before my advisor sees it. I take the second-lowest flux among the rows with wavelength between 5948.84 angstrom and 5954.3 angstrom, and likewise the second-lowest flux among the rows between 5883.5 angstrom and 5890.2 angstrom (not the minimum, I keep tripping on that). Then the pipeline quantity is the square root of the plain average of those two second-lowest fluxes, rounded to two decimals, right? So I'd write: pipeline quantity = 3.70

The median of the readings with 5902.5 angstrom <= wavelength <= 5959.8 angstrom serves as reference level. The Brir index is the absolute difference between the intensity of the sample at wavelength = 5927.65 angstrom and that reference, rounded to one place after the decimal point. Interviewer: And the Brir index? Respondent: 4.7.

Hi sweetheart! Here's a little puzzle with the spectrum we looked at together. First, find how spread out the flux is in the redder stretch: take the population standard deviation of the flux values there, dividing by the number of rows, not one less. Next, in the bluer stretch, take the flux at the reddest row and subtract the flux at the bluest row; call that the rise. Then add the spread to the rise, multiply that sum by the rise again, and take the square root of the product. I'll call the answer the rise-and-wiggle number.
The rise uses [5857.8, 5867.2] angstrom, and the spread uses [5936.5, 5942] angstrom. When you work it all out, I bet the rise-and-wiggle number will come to 1.2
